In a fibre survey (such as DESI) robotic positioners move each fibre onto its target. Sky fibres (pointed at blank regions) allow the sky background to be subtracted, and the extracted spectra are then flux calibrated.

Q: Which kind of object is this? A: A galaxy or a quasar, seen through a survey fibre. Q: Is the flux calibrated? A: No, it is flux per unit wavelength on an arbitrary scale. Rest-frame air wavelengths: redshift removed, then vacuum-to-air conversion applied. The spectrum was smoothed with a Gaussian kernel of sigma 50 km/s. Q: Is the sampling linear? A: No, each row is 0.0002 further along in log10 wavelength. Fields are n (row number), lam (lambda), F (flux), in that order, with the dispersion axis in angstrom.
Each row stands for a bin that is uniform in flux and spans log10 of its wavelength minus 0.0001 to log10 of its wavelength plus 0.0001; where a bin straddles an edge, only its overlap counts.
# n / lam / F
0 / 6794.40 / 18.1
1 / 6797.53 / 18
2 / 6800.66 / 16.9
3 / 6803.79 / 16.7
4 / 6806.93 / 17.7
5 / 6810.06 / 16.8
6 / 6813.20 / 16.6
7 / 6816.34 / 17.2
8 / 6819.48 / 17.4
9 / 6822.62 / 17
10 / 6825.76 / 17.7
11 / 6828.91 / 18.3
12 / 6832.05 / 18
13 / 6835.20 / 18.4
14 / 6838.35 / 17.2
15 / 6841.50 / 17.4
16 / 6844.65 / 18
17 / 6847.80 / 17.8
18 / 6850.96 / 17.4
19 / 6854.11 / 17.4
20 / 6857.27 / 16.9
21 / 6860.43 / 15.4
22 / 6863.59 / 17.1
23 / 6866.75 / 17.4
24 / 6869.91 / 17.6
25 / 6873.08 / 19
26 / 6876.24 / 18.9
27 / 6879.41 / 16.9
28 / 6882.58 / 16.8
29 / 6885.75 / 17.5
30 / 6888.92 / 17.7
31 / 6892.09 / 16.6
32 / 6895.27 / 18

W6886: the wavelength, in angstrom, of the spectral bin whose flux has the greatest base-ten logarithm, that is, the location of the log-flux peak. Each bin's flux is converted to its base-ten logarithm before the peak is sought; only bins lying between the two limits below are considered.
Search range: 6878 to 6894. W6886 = 6888.92 angstrom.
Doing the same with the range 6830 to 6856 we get 6835.20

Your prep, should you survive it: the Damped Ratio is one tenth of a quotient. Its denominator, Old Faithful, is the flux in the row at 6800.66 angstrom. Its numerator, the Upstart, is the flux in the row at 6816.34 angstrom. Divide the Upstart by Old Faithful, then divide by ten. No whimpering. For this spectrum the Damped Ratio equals 0.1018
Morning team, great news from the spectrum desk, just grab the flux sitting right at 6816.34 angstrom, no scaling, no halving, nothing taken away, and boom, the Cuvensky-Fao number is 17.2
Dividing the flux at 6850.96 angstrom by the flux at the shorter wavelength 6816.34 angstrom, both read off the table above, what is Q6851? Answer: 1.01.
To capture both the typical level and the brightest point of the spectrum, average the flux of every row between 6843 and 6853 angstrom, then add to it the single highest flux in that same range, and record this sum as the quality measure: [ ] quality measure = 35.7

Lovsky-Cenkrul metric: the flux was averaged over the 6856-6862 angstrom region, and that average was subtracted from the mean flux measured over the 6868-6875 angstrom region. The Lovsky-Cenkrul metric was 2.2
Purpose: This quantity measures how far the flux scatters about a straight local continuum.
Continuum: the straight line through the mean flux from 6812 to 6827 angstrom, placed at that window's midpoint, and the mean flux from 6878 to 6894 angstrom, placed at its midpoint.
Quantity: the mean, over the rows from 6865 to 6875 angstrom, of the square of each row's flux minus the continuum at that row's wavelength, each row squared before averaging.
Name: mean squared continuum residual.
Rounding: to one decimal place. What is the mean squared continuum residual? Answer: 1.3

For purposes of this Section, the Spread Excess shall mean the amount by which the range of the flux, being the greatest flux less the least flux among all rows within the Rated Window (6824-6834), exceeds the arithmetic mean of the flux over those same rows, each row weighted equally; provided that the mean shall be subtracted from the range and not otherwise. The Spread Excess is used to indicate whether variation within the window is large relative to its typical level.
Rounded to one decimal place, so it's -17.4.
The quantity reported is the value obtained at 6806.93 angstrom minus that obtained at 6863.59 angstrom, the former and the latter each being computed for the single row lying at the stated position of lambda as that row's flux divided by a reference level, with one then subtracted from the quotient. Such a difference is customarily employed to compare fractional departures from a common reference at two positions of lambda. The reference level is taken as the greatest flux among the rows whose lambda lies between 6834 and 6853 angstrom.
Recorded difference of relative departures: 0.03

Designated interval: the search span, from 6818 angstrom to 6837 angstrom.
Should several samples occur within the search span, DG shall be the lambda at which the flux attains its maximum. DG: 6835.20 angstrom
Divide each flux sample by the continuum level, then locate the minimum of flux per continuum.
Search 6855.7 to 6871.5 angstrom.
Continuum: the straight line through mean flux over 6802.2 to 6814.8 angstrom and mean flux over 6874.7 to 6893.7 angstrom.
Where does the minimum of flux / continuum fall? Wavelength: 6860.43 angstrom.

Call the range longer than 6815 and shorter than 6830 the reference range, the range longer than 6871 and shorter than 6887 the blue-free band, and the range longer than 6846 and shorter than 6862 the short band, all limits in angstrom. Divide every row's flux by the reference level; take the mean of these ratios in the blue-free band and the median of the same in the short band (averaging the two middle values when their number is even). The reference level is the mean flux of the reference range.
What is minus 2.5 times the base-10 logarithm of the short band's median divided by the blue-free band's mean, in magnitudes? 0.026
